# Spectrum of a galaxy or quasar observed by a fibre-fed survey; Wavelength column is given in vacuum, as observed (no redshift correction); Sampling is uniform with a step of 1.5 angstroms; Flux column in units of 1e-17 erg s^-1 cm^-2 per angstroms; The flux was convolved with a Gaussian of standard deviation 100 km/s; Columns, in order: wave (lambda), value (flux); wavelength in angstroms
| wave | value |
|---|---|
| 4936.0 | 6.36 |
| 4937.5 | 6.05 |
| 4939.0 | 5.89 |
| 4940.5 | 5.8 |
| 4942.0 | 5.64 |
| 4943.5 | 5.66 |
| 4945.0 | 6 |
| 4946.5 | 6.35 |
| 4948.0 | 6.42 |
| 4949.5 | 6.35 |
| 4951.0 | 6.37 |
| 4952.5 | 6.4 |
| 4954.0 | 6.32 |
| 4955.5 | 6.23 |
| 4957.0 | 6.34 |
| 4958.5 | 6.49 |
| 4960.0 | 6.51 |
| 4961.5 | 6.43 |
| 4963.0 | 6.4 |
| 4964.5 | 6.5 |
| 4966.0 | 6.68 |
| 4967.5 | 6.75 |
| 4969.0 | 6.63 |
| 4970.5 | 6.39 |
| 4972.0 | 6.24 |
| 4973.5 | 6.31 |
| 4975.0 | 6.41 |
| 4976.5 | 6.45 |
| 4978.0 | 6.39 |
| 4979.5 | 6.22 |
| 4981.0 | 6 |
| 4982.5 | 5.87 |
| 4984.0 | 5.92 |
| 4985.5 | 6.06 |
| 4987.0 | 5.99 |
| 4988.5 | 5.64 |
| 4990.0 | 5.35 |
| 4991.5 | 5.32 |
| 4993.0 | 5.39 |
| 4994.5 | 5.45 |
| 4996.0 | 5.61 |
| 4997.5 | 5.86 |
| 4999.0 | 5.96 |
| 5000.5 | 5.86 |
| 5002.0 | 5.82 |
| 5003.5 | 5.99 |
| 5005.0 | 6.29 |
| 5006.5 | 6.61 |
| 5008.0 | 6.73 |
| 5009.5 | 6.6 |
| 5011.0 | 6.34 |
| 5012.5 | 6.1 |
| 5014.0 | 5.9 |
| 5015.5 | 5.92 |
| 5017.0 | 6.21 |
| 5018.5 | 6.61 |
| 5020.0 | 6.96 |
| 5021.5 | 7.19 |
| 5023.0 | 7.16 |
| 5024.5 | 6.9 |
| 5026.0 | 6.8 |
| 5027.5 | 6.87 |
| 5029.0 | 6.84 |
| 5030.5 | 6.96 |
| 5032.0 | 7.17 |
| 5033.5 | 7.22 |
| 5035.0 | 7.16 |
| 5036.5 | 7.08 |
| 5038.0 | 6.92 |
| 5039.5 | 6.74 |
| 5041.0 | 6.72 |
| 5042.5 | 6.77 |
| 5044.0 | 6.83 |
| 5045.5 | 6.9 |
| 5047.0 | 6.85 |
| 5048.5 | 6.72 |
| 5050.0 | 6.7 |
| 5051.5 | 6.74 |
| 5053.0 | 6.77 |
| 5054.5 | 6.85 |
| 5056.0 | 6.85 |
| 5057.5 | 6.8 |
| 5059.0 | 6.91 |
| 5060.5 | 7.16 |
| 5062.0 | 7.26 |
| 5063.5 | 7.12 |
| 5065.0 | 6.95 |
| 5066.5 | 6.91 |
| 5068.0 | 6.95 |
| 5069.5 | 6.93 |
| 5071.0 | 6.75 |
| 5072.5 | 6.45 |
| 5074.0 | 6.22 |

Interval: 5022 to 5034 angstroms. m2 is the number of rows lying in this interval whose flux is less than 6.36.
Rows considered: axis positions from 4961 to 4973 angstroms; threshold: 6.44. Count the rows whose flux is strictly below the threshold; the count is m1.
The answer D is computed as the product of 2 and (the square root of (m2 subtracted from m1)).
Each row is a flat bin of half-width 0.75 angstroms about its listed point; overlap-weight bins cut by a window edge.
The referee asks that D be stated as 4.0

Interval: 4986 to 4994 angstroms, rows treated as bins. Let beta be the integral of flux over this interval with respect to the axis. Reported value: 44.4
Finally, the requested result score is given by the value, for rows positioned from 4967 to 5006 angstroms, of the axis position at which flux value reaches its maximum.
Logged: 4967.5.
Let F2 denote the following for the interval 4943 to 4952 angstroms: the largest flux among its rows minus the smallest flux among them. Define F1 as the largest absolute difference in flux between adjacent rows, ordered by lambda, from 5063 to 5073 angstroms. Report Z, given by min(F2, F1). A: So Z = 0.30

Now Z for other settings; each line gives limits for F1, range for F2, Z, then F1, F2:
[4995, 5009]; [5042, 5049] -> 0.18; 0.32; 0.18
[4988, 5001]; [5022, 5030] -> 0.29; 0.29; 0.36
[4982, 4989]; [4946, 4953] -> 0.07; 0.35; 0.07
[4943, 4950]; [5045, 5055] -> 0.20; 0.35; 0.20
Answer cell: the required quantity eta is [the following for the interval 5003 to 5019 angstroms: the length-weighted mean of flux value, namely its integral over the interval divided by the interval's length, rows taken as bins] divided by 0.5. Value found 12.6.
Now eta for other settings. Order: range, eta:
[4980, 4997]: 11.4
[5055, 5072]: 13.9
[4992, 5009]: 11.9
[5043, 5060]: 13.6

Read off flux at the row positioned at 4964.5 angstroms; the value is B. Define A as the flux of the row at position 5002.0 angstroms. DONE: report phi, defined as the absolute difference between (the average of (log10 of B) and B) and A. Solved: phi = 2.2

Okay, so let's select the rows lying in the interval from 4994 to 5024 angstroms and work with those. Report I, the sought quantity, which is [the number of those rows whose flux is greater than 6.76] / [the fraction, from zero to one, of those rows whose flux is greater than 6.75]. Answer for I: 20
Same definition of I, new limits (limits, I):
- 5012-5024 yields 8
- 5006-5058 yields 35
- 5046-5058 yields 8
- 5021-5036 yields 10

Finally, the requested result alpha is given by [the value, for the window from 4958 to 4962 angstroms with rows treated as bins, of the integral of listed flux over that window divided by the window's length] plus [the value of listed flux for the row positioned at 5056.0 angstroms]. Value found 13.3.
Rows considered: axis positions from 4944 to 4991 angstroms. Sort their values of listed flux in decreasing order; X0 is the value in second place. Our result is 6.68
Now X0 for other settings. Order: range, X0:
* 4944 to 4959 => 6.42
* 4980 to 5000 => 6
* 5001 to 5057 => 7.19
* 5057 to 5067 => 7.16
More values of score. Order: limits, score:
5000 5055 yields 5033.5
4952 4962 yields 4960.0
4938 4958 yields 4948.0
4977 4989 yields 4978.0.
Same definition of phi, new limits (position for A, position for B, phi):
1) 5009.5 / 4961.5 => 3.0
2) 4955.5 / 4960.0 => 2.6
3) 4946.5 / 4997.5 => 3.0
